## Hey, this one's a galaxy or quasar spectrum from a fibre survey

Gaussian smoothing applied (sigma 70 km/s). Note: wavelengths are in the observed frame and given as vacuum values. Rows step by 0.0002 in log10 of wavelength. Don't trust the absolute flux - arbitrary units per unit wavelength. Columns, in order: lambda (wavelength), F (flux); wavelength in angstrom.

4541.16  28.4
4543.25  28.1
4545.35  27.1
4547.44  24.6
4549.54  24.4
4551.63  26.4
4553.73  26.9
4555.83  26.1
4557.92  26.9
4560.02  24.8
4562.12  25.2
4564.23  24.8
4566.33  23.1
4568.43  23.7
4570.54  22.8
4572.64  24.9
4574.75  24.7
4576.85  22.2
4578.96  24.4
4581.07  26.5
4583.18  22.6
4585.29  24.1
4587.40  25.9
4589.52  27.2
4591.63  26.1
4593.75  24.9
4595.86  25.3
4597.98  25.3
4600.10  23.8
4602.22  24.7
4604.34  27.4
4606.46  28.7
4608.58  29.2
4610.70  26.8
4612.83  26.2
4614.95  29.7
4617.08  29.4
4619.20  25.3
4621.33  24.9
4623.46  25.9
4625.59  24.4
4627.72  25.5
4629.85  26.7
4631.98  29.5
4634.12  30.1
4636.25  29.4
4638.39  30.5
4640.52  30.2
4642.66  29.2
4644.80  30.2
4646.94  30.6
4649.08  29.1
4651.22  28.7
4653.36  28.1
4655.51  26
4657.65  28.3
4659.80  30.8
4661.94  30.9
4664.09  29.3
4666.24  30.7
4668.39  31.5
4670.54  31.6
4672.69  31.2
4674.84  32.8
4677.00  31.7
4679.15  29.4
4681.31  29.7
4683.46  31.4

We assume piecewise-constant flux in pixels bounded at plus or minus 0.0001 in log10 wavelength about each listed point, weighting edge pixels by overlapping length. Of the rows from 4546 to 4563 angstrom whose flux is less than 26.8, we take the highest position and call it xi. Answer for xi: 4562.12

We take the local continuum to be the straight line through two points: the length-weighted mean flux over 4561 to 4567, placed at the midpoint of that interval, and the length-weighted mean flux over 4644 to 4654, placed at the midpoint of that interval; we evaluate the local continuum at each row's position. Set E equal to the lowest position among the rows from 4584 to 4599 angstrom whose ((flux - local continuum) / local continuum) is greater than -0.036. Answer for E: 4587.40 angstrom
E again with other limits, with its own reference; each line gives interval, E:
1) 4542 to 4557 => 4543.25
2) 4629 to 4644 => 4631.98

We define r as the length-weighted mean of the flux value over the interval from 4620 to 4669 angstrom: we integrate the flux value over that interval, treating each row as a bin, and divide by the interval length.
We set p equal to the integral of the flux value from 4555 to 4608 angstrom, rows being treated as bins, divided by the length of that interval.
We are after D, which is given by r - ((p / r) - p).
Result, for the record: 52.9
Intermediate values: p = 25.1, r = 28.7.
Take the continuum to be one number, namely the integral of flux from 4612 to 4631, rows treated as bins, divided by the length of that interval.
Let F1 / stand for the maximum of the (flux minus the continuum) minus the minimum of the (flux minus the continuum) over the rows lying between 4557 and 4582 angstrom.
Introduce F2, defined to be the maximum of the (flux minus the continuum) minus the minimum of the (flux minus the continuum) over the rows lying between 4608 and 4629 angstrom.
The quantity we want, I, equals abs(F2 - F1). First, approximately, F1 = 4.7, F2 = 5.3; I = 0.6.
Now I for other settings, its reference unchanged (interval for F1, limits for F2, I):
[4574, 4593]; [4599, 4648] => 1.8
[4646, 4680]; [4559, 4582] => 2.5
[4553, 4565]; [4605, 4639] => 4.0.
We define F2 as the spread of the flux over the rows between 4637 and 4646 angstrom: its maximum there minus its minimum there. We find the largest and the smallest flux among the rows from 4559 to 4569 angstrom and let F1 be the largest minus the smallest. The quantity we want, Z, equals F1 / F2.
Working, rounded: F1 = 2.1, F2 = 1.3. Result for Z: 1.6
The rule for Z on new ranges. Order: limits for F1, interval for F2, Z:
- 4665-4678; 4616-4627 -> 0.4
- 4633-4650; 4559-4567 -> 0.7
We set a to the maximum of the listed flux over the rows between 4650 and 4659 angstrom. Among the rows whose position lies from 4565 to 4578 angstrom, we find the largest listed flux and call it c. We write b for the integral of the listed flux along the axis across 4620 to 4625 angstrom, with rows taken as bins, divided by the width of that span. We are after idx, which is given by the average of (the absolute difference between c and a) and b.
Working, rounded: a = 28.7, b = 25.3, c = 24.9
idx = 14.5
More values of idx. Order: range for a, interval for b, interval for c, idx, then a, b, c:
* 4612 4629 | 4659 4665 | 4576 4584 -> 16.8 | 29.7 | 30.4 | 26.5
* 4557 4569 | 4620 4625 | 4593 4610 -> 13.8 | 26.9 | 25.3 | 29.2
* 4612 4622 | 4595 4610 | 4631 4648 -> 13.6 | 29.7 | 26.4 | 30.6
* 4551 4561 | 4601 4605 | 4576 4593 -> 13.1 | 26.9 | 25.8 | 27.2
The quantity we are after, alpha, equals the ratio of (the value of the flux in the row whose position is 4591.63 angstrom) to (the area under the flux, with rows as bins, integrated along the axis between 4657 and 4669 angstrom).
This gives 0.072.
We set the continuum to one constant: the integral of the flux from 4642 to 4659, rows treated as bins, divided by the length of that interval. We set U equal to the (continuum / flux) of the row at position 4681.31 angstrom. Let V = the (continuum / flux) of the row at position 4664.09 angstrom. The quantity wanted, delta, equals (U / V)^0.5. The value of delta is 0.99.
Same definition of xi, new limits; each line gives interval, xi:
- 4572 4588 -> 4587.40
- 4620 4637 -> 4629.85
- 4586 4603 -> 4602.22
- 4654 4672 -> 4655.51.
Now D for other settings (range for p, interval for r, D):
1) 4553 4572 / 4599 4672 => 52.4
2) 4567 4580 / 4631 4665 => 52.4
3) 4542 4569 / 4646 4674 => 54.5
